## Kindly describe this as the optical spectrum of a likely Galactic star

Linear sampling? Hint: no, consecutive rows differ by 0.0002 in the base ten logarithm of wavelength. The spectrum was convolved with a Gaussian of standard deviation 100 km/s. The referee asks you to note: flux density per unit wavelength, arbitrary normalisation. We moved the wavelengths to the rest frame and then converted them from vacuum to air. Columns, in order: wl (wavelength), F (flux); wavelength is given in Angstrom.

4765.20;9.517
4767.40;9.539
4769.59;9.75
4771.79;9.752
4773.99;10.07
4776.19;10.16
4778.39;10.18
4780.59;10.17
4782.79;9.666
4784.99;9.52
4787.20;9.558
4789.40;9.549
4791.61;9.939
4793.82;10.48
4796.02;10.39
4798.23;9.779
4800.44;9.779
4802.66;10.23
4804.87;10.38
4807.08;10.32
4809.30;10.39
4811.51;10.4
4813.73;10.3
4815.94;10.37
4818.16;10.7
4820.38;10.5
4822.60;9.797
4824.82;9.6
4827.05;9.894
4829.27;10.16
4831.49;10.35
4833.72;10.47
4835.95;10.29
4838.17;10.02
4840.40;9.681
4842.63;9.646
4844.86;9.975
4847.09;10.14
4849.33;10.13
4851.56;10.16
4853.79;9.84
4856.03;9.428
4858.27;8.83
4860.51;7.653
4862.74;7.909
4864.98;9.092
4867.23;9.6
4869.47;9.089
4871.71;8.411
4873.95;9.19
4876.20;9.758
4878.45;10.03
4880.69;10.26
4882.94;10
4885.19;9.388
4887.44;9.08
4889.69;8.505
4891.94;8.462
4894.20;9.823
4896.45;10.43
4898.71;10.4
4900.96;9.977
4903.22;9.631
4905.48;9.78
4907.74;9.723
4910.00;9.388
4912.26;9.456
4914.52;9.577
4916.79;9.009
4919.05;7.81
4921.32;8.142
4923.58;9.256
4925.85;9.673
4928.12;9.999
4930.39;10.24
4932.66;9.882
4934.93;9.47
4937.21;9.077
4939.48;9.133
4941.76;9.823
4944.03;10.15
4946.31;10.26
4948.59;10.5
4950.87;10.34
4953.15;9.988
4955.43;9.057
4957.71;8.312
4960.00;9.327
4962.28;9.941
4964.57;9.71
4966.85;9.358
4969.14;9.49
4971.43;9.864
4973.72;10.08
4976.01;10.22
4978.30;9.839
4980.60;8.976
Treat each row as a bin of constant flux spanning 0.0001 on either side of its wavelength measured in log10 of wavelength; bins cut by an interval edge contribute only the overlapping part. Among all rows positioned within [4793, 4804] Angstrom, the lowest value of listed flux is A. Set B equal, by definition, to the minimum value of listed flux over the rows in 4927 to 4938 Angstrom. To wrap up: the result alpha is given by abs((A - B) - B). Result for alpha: 8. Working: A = 9.779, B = 9.077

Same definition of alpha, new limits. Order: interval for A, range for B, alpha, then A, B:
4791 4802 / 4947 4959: 7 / 9.779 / 8.312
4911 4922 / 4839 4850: 11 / 7.81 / 9.646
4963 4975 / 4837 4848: 10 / 9.358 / 9.646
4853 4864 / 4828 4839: 12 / 7.653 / 10.02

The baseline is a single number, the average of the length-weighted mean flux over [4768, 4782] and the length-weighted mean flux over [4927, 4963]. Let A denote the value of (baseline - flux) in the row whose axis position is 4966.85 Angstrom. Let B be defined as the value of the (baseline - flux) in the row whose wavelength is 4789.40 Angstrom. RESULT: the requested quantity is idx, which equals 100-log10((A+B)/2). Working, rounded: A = 0.5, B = 0.30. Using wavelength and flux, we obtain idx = 100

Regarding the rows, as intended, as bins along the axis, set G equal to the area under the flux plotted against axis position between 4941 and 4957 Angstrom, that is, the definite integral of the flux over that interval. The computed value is 160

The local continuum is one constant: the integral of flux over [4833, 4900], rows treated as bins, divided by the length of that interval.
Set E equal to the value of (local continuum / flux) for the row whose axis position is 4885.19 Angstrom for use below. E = 1.01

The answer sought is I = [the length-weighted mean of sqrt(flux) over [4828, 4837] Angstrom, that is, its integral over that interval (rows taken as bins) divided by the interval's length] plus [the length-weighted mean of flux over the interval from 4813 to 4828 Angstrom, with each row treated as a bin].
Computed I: 13.4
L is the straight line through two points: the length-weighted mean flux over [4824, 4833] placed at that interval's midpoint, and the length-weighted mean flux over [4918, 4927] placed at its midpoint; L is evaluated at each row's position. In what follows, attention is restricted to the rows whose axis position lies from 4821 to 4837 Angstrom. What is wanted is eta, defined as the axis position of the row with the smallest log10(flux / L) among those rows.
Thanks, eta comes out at 4824.82 Angstrom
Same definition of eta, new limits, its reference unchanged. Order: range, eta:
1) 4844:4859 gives 4858.27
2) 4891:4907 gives 4891.94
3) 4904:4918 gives 4916.79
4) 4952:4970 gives 4957.71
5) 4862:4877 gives 4862.74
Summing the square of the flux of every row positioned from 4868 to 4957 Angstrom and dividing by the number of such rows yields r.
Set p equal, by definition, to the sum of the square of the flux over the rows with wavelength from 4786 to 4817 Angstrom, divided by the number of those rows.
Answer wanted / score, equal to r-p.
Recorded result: -11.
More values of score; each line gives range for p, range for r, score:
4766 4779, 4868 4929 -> -9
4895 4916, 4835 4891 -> -7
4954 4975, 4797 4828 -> 14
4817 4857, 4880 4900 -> -8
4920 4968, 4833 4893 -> -3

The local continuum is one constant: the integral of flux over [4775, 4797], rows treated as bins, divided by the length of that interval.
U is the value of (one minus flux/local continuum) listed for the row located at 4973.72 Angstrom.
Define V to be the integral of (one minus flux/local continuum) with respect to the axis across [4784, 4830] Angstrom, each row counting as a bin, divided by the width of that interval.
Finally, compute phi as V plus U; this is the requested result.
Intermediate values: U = -0.012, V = -0.0137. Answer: -0.03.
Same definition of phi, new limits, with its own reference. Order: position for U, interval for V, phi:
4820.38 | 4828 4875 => -0.01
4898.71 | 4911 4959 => 0.00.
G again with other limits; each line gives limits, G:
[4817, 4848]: 313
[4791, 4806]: 152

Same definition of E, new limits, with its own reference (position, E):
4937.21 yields 1.05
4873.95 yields 1.04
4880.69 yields 0.93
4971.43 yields 0.96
